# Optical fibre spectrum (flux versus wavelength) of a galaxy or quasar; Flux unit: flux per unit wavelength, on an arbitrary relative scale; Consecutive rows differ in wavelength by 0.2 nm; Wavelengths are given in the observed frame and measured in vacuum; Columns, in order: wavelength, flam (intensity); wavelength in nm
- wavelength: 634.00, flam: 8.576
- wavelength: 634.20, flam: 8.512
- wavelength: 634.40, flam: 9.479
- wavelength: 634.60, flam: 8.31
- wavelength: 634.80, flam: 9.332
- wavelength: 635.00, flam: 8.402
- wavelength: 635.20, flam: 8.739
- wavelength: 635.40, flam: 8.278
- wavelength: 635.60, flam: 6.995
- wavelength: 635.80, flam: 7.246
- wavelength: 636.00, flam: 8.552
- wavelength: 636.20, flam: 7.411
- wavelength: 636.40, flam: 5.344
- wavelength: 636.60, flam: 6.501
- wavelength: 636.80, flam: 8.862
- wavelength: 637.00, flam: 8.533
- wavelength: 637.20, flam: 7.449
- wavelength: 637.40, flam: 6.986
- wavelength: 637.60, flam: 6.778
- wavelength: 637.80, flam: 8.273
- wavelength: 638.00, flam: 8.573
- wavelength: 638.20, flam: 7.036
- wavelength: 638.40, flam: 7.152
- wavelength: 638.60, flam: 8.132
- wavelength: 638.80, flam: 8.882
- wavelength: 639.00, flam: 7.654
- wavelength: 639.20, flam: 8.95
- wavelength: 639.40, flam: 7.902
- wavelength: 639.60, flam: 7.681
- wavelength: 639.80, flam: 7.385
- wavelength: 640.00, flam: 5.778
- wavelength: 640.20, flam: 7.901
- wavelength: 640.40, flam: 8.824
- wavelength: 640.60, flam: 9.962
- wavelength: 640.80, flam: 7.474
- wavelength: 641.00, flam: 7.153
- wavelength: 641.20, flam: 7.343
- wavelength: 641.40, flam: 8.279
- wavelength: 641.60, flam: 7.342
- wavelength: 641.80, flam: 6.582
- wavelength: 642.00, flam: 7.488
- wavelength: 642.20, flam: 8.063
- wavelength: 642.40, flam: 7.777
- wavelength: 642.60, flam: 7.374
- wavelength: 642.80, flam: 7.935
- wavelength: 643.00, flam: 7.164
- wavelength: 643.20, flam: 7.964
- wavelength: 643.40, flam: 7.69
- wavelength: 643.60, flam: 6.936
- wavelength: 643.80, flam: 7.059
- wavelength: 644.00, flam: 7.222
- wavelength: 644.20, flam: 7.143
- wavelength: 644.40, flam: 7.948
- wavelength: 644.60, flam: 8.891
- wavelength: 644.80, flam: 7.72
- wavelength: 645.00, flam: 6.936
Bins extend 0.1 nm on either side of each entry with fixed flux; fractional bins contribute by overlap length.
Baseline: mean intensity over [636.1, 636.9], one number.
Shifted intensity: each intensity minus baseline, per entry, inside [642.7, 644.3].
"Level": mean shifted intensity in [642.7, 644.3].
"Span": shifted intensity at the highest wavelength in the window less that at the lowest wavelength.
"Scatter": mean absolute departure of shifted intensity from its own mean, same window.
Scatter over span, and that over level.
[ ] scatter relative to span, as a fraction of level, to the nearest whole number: -1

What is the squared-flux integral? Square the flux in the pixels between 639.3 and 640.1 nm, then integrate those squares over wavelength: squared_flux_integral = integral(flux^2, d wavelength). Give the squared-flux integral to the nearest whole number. 42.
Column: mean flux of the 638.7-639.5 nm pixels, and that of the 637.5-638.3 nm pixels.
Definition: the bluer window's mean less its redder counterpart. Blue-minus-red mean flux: -0.68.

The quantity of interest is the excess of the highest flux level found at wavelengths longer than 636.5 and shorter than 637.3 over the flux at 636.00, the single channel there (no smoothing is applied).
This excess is 0.3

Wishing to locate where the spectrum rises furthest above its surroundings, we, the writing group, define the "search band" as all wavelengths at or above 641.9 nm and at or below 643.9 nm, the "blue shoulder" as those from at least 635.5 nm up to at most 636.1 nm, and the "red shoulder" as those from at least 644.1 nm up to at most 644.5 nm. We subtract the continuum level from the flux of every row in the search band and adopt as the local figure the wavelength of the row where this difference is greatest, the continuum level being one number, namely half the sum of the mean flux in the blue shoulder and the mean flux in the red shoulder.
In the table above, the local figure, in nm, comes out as 642.20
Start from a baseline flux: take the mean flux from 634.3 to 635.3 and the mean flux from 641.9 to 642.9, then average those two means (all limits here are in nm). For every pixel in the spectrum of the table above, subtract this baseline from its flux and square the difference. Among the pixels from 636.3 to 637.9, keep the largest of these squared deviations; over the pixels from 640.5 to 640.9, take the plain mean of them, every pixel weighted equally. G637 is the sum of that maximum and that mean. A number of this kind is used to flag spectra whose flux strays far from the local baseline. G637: 10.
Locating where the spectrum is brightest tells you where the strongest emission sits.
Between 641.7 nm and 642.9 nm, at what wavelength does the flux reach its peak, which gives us 642.20 nm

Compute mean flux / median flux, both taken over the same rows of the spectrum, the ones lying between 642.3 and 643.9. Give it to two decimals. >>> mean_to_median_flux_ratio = 0.99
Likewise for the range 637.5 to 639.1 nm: 0.99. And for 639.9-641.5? 1.02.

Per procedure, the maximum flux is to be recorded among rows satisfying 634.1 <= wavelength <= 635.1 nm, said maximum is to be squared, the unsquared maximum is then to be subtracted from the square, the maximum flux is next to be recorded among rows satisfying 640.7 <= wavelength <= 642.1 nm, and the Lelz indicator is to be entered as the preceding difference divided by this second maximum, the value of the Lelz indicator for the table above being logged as 9.7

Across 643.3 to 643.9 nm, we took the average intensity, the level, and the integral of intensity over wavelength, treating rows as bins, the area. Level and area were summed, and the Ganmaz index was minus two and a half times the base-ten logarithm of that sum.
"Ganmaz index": -2.66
